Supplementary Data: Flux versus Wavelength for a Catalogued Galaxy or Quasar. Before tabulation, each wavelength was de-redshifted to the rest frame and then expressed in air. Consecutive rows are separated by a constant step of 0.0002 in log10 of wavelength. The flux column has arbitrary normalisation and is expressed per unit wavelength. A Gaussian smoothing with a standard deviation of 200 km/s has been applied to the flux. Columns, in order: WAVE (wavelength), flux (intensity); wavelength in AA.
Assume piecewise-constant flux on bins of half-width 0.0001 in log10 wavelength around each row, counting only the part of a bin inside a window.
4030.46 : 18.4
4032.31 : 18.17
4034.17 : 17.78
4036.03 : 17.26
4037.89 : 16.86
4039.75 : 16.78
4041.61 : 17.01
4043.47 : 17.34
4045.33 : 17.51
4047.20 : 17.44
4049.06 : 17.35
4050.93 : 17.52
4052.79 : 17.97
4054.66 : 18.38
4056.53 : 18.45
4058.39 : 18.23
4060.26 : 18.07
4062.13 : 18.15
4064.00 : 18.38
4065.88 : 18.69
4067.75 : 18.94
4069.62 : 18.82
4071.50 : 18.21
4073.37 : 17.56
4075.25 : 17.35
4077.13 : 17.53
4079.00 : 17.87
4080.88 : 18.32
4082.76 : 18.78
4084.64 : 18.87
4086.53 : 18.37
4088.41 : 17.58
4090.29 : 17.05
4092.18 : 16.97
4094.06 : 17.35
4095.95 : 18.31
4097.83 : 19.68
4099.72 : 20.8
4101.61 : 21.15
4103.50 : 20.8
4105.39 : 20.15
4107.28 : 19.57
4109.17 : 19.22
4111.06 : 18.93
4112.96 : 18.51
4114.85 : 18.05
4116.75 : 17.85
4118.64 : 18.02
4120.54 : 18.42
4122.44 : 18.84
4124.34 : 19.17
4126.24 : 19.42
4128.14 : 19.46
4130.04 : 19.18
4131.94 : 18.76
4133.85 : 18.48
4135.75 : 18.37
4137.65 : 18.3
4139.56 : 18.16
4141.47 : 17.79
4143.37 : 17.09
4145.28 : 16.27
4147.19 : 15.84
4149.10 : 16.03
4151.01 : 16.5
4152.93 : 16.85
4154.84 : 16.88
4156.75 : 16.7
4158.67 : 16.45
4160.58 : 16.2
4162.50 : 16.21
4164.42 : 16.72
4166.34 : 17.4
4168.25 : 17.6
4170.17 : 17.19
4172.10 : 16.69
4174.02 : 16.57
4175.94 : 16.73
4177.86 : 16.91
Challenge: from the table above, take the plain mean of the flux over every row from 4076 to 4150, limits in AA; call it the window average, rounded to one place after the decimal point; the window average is 18.4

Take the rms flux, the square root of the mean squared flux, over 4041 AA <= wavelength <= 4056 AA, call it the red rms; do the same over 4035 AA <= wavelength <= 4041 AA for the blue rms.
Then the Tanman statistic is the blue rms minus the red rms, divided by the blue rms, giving -0.035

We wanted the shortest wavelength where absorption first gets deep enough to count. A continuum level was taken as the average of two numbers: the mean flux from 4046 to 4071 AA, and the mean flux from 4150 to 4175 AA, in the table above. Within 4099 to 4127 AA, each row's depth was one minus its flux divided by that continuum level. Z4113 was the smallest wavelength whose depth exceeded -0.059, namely 4114.85 AA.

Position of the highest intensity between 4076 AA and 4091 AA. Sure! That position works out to 4084.64 AA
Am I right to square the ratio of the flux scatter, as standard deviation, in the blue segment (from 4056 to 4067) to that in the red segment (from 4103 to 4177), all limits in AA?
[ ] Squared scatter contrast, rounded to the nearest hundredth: 0.03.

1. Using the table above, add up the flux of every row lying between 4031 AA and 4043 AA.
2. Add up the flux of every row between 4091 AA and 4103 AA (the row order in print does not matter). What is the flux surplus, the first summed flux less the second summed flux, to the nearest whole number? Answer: -10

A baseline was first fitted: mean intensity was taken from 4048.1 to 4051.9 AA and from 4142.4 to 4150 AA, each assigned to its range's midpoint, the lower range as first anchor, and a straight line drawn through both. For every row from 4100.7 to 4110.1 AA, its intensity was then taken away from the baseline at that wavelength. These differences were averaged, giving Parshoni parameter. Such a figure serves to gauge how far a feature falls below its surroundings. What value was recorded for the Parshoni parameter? -3.4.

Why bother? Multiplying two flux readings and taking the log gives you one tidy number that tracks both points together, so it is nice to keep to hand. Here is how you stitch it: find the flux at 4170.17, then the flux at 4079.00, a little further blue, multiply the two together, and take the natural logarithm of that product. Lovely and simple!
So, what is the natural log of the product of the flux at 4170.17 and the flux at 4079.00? 5.73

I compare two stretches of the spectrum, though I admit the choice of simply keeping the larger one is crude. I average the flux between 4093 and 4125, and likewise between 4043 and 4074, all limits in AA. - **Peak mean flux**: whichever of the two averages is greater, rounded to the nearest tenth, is 19.1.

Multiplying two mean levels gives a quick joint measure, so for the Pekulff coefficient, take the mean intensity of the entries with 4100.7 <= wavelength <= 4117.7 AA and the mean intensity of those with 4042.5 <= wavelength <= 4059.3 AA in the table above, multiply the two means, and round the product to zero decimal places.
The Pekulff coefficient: 345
